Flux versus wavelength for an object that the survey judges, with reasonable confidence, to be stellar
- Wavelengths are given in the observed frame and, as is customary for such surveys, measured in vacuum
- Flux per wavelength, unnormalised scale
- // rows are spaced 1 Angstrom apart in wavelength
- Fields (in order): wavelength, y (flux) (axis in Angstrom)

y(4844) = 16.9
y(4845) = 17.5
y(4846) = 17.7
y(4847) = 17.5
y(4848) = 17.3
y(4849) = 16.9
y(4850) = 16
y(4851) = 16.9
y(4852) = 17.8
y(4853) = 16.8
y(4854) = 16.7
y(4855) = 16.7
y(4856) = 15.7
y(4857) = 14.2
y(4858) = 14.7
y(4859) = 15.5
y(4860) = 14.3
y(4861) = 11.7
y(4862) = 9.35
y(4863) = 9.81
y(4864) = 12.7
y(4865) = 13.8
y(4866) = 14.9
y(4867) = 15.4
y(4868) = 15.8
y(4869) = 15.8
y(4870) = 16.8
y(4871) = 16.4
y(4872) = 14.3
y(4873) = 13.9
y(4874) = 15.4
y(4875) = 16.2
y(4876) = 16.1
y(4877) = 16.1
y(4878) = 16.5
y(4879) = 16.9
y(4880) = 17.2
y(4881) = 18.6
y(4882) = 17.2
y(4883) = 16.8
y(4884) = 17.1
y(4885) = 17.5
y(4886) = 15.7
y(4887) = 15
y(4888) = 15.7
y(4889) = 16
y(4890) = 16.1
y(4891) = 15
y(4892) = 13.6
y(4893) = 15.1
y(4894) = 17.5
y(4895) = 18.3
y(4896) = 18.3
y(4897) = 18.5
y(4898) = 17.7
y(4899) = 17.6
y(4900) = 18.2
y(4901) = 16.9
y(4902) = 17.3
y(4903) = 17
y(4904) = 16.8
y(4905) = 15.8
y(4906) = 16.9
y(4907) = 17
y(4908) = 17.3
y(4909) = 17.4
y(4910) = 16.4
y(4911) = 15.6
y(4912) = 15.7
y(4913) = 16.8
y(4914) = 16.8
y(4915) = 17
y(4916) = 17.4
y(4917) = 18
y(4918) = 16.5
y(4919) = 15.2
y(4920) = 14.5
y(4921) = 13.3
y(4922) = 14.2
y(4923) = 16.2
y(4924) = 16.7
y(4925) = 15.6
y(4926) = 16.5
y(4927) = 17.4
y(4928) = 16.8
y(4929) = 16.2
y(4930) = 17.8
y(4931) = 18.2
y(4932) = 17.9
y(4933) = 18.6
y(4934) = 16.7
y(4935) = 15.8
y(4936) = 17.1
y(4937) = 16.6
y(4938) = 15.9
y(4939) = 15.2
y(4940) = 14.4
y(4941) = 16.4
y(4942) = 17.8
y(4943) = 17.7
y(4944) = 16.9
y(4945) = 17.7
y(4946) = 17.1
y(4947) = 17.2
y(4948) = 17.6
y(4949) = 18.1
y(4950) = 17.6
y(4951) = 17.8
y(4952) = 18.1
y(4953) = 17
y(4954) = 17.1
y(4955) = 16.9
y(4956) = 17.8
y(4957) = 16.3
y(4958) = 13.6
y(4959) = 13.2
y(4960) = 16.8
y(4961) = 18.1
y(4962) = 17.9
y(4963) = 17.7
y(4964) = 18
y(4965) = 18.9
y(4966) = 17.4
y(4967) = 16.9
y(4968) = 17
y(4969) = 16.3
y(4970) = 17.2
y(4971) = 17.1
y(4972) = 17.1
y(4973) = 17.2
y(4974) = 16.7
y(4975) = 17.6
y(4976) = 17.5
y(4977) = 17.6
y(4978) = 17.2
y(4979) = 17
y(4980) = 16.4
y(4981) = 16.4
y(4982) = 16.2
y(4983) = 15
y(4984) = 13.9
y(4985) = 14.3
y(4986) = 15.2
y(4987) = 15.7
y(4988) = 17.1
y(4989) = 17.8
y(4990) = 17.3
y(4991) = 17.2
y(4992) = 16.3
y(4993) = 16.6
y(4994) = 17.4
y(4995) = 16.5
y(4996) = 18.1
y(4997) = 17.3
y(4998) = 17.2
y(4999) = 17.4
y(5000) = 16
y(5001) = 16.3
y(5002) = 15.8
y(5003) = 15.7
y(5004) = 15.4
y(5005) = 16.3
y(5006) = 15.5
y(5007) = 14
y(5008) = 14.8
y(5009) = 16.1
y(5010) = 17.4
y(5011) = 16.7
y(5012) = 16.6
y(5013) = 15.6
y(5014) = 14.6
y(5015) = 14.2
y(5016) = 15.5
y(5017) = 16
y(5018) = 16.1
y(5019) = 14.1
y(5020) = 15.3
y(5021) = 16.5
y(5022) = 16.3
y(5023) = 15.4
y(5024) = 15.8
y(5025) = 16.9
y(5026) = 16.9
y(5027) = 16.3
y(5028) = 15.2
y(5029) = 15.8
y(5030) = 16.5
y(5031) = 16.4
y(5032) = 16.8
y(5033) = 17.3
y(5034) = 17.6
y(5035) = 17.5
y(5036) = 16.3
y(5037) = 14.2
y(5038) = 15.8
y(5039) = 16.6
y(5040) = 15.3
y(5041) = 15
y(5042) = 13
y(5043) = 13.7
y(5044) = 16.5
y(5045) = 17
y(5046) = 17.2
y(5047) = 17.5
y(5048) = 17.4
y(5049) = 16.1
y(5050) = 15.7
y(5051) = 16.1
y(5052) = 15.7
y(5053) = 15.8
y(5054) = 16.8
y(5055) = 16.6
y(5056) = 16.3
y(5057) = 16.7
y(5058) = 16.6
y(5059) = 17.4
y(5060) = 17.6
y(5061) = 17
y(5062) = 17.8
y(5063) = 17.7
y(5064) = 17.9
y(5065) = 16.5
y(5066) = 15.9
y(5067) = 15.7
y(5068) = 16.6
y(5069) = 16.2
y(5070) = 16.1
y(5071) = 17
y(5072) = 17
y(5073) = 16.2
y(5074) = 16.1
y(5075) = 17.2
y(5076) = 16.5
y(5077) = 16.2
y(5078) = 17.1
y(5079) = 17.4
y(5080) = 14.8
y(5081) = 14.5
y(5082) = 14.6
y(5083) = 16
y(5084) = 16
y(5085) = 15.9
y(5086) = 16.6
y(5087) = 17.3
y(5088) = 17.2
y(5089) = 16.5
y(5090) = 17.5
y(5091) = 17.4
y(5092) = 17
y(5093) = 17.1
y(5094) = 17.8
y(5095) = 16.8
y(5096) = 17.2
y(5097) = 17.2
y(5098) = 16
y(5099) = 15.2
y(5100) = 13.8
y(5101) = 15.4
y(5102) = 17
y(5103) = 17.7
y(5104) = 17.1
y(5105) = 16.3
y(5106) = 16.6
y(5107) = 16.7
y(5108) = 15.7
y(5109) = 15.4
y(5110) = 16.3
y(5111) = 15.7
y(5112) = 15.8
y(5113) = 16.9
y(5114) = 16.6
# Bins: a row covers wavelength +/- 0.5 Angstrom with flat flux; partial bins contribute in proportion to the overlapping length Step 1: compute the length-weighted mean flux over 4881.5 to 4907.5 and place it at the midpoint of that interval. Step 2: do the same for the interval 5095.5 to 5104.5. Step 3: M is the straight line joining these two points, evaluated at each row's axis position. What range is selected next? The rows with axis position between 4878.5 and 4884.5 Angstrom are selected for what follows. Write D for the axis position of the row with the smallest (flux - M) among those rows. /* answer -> 4883 Angstrom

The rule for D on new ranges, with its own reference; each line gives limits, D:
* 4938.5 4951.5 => 4940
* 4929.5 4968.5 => 4959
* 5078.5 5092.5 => 5081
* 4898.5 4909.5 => 4905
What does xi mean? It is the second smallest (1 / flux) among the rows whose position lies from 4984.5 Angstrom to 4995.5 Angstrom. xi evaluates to 0.0575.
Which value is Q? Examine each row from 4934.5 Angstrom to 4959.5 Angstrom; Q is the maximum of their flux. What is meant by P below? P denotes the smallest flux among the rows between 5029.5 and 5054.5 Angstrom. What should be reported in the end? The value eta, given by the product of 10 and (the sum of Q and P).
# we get 311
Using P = 13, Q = 18.1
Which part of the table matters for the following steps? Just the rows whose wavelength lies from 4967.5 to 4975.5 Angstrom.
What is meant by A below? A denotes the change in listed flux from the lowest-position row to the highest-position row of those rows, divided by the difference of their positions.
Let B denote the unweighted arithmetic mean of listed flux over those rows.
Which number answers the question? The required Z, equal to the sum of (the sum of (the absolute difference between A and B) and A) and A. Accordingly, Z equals 17.1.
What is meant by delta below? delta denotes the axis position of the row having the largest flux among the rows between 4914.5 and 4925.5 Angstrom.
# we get 4917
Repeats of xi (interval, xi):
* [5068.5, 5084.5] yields 0.0581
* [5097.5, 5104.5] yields 0.0585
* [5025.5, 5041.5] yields 0.0571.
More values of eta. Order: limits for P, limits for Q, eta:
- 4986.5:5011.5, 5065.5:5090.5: 315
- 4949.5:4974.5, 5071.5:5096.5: 310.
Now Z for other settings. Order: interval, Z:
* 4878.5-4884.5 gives 17.3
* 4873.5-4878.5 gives 16.3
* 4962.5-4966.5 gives 17.9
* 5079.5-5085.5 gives 15.5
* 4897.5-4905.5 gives 16.9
